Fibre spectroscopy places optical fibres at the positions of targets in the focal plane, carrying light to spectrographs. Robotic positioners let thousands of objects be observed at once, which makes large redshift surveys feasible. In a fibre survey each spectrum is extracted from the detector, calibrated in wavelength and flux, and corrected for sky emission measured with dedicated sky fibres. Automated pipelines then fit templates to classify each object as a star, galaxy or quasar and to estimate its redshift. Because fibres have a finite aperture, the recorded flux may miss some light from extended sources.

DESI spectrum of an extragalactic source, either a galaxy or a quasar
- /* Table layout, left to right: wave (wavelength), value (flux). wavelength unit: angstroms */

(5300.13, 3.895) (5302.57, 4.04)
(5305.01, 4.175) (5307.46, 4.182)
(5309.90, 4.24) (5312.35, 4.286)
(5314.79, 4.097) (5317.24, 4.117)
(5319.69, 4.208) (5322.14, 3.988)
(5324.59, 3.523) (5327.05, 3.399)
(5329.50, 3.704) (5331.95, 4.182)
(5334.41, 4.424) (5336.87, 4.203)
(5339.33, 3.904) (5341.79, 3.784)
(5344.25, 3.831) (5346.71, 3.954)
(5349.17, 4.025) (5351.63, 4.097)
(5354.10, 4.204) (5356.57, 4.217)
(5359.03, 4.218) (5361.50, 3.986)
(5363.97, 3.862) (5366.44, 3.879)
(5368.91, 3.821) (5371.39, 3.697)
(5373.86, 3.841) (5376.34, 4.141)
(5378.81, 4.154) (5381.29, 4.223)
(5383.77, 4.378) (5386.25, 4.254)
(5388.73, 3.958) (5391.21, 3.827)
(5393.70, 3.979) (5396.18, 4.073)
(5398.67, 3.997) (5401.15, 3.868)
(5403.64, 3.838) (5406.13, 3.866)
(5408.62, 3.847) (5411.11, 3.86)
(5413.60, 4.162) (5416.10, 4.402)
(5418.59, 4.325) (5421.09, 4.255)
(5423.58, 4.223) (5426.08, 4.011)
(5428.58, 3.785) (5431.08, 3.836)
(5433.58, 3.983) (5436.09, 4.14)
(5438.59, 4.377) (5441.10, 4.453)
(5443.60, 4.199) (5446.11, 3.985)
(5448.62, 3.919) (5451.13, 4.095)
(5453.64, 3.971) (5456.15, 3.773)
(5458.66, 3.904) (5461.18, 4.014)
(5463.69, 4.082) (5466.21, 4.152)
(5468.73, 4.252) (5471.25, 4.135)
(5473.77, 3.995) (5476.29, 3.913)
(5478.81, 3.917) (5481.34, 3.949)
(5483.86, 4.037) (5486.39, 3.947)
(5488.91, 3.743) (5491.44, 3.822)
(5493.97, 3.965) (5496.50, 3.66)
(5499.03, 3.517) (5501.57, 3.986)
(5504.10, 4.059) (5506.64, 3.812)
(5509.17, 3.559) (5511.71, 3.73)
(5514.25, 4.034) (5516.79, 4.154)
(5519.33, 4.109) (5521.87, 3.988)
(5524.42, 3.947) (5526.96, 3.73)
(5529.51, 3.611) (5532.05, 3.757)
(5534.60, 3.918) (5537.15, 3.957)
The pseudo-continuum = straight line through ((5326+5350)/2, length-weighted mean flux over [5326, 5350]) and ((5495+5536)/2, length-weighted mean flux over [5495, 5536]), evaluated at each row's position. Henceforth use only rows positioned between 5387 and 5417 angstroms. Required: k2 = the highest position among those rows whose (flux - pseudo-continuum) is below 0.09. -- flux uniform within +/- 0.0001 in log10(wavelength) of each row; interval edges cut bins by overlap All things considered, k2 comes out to 5411.11 angstroms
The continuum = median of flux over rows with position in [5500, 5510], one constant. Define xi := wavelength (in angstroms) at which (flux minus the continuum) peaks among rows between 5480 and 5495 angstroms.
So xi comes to 5483.86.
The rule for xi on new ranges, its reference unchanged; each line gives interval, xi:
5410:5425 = 5416.10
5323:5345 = 5334.41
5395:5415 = 5413.60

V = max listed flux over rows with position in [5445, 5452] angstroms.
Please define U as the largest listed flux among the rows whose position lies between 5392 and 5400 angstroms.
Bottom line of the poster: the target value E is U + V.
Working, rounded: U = 4.073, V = 4.095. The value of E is 8.17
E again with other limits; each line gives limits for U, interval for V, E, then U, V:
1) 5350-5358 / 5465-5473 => 8.47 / 4.217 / 4.252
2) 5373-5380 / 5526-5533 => 7.91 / 4.154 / 3.757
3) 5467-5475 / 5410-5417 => 8.65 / 4.252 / 4.402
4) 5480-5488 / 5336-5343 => 8.24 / 4.037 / 4.203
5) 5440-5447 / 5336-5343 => 8.66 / 4.453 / 4.203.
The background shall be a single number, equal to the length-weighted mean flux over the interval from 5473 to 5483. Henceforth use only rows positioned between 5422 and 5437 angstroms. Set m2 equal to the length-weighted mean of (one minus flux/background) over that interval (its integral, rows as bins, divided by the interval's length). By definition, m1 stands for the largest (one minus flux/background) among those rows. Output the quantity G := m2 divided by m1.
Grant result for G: -0.3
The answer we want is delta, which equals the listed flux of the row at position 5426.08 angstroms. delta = 4.011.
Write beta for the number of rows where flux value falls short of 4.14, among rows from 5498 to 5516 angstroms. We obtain 7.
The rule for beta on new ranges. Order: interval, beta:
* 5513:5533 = 7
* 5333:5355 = 6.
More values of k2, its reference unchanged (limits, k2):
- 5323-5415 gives 5411.11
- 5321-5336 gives 5329.50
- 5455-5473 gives 5458.66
